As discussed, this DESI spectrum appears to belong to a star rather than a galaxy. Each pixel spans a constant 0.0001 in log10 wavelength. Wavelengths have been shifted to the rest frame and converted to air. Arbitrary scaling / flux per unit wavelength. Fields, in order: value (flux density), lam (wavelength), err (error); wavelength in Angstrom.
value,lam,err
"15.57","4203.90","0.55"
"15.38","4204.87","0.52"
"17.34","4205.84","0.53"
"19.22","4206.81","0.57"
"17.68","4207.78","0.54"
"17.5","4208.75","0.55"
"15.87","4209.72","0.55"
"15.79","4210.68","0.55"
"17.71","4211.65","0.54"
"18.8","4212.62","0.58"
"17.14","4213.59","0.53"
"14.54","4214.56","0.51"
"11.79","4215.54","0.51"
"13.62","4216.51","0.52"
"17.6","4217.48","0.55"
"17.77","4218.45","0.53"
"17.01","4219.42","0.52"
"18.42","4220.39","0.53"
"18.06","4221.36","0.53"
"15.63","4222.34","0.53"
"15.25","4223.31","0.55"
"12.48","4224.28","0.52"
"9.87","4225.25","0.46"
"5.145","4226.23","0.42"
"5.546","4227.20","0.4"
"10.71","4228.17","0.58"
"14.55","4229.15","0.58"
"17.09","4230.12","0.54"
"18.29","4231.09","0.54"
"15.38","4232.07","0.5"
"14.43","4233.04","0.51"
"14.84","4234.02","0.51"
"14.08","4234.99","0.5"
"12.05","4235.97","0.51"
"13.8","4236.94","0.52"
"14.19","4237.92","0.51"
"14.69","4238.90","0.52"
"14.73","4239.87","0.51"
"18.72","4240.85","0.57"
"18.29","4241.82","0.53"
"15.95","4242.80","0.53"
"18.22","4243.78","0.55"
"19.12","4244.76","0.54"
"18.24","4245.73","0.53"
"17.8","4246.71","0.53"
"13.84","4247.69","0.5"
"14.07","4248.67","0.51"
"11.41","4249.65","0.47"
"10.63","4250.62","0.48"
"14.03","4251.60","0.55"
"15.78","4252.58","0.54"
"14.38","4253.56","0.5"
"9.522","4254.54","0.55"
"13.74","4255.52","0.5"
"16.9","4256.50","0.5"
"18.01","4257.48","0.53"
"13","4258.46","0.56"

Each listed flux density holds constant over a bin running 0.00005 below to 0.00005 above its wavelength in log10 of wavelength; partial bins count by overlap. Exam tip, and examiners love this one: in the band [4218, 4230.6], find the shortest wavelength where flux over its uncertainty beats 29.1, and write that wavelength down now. 4218.45 Angstrom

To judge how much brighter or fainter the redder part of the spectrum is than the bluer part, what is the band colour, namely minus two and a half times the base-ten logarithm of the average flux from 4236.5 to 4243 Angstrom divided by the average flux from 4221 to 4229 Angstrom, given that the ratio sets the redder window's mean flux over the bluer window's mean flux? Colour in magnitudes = -0.33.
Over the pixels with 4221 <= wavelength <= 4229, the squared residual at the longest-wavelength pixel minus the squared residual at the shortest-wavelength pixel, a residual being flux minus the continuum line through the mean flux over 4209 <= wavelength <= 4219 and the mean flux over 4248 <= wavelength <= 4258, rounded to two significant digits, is 15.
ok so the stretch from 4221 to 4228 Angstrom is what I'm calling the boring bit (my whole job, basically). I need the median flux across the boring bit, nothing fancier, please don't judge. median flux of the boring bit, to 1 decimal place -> 12.5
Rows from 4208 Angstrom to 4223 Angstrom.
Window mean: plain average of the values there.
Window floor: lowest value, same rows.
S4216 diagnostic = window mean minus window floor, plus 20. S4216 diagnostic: 24.7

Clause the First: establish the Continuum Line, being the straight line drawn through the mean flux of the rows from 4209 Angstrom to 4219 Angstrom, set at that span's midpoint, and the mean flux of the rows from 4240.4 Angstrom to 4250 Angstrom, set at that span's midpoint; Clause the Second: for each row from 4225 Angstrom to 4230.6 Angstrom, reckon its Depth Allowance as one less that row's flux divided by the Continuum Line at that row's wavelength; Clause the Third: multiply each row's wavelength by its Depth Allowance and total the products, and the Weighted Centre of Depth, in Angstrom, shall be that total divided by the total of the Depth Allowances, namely 4226.7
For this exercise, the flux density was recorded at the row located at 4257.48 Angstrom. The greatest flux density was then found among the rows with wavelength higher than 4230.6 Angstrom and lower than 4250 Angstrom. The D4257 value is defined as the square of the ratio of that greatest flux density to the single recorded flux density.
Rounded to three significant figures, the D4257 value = 1.13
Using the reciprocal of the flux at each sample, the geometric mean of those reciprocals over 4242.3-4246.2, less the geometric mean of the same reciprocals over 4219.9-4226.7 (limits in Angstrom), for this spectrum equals -0.023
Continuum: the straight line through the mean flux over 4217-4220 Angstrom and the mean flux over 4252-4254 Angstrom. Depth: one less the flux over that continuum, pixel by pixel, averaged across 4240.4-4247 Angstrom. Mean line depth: -0.15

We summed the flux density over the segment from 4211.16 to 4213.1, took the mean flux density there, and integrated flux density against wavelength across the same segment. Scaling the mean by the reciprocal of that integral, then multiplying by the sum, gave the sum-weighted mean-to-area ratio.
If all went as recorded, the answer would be 18.8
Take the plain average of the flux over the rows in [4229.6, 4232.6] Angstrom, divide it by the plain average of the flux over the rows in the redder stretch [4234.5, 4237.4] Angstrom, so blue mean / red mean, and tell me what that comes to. 1.27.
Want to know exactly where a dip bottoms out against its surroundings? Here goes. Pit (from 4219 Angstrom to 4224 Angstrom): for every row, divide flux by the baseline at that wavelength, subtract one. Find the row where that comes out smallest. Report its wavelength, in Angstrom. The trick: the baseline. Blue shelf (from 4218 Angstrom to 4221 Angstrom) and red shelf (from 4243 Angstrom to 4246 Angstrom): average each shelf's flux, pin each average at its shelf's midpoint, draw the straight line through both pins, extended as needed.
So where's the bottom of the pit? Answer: 4223.31 Angstrom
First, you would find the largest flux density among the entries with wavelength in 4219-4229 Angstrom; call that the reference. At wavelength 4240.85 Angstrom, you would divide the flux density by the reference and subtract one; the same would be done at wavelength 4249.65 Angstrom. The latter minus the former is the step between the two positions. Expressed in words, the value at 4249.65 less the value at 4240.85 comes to -0.40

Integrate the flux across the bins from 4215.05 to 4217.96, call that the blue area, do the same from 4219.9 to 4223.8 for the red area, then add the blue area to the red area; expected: 107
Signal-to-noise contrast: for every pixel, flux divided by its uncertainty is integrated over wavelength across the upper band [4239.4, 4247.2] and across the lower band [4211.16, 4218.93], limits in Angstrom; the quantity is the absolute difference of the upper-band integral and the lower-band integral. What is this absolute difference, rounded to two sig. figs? 23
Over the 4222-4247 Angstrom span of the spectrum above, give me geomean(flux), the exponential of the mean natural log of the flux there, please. 14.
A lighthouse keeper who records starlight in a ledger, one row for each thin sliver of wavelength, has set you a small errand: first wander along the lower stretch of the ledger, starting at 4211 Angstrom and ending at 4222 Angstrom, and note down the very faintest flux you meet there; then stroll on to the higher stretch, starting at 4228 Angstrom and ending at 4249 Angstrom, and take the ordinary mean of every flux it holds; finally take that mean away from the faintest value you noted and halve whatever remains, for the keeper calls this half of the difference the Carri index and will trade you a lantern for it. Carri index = -1.9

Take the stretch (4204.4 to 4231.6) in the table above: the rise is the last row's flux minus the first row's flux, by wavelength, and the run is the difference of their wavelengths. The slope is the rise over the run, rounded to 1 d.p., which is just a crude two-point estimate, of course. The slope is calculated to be 0.1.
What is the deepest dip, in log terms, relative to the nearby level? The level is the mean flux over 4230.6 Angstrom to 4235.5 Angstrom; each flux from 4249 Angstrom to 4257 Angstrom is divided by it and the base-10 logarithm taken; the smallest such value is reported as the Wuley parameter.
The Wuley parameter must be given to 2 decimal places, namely -0.21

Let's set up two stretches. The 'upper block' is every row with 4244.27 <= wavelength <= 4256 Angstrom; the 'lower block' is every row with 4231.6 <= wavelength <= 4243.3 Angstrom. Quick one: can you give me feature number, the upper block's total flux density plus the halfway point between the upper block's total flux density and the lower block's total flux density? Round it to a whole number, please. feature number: 349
